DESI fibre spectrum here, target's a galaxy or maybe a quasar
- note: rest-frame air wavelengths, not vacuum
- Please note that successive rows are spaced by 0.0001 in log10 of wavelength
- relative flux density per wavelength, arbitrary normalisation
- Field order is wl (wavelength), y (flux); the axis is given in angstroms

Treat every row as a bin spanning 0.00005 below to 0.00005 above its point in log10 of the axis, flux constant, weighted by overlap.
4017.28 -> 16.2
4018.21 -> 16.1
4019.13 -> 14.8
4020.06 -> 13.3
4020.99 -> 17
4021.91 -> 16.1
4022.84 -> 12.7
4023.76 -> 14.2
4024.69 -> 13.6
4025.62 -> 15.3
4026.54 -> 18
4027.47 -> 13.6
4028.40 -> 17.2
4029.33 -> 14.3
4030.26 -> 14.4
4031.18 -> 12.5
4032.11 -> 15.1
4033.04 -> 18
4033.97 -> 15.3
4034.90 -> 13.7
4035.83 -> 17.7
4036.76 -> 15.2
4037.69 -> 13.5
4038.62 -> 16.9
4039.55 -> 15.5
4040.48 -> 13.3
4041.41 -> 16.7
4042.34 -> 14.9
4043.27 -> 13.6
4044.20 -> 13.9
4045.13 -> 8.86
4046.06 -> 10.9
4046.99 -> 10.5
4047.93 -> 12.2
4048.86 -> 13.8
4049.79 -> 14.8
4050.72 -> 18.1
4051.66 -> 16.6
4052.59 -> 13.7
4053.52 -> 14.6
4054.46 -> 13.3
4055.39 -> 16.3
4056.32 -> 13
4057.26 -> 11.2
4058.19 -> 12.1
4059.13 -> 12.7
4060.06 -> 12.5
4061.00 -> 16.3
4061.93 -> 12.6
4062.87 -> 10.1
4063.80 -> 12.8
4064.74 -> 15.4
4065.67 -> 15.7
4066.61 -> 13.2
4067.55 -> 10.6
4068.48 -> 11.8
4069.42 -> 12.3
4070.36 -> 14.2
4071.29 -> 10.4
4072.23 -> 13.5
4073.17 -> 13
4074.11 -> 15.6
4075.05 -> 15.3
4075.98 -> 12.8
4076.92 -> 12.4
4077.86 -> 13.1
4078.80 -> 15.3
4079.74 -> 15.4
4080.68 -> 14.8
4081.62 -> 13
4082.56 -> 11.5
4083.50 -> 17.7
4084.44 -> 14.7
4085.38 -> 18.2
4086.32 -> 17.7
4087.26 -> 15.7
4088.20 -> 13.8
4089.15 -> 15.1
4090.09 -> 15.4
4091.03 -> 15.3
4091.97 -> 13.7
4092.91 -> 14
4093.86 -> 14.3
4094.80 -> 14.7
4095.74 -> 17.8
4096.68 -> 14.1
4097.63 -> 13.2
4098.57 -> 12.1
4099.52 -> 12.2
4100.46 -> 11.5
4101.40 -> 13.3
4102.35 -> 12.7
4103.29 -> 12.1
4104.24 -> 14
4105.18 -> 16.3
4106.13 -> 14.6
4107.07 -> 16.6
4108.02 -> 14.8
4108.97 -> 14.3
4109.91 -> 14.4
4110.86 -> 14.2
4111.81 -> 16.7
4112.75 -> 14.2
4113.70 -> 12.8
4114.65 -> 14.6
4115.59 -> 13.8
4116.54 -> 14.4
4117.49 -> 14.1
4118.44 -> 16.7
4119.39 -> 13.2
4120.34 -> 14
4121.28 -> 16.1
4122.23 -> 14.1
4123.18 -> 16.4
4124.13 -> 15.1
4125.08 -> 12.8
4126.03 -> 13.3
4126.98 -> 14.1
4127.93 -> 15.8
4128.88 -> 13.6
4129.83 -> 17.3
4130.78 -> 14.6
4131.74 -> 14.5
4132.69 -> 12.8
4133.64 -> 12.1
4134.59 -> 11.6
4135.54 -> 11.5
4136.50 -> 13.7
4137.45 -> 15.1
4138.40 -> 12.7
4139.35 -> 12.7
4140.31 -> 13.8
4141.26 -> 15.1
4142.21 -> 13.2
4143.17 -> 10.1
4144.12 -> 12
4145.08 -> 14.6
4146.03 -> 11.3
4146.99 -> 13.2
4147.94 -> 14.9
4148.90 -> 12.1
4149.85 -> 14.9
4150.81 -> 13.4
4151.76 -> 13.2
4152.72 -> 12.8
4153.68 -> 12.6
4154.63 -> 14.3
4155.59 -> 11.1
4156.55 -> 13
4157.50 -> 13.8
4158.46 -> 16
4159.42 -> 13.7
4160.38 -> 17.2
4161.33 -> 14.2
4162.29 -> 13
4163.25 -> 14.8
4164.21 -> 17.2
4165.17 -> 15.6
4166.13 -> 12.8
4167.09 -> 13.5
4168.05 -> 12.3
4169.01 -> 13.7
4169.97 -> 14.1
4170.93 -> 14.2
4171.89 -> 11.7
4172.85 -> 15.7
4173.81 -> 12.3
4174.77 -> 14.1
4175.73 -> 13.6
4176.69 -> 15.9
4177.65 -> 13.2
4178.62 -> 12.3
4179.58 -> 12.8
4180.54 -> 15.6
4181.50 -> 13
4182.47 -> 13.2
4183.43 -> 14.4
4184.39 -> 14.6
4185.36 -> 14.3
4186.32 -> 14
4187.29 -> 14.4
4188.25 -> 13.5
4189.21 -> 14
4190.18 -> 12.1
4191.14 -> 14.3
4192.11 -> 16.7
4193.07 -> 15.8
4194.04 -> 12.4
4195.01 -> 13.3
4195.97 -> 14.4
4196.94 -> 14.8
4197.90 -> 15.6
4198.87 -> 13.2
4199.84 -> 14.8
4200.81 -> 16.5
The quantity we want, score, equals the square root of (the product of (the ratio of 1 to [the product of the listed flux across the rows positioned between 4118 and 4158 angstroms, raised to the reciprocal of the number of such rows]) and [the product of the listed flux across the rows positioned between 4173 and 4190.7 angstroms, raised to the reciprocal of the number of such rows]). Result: 1.005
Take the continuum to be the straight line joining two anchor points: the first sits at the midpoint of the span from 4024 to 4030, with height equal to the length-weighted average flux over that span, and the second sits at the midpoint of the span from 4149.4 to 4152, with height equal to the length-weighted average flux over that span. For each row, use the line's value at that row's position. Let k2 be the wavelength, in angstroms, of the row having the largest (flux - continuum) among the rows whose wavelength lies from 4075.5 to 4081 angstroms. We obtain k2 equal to 4079.74 angstroms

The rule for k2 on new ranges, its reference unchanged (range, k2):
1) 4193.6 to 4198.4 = 4197.90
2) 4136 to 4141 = 4137.45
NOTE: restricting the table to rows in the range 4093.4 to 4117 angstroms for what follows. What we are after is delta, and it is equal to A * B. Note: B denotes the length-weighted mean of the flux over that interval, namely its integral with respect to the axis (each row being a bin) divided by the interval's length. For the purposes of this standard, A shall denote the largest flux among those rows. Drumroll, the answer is 252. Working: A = 17.8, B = 14.2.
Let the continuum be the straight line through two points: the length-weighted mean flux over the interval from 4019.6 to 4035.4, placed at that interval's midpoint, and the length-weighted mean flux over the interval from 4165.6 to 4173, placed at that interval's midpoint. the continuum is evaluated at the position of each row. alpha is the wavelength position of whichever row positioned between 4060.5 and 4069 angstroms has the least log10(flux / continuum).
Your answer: 4062.87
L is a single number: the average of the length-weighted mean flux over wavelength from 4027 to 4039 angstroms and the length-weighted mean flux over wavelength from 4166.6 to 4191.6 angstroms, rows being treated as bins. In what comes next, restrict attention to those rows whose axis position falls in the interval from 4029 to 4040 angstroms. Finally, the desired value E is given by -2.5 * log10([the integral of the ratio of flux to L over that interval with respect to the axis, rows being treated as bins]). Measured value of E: -2.7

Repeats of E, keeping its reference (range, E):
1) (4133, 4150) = -3.0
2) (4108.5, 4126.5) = -3.1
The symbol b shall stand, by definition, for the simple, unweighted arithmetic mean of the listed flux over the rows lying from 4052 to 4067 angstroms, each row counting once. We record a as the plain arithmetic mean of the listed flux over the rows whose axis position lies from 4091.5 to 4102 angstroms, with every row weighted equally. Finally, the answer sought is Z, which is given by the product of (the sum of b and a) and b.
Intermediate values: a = 13.7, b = 13.5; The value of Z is 366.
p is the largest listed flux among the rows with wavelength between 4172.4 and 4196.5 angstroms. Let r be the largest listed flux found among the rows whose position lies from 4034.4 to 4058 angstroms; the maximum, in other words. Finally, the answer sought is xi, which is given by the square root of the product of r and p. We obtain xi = 17.4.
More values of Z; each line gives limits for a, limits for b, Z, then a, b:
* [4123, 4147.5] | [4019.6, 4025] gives 406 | 13.6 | 14.5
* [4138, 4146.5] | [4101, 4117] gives 390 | 12.8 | 14.3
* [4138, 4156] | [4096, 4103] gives 328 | 13.1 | 12.7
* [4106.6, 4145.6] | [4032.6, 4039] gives 470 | 14.1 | 15.8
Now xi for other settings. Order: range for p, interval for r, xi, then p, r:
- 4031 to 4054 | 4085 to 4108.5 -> 18.1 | 18.1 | 18.2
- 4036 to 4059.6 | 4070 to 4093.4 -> 18.1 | 18.1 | 18.2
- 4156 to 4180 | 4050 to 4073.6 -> 17.6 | 17.2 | 18.1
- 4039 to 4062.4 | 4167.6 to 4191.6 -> 17.0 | 18.1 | 15.9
